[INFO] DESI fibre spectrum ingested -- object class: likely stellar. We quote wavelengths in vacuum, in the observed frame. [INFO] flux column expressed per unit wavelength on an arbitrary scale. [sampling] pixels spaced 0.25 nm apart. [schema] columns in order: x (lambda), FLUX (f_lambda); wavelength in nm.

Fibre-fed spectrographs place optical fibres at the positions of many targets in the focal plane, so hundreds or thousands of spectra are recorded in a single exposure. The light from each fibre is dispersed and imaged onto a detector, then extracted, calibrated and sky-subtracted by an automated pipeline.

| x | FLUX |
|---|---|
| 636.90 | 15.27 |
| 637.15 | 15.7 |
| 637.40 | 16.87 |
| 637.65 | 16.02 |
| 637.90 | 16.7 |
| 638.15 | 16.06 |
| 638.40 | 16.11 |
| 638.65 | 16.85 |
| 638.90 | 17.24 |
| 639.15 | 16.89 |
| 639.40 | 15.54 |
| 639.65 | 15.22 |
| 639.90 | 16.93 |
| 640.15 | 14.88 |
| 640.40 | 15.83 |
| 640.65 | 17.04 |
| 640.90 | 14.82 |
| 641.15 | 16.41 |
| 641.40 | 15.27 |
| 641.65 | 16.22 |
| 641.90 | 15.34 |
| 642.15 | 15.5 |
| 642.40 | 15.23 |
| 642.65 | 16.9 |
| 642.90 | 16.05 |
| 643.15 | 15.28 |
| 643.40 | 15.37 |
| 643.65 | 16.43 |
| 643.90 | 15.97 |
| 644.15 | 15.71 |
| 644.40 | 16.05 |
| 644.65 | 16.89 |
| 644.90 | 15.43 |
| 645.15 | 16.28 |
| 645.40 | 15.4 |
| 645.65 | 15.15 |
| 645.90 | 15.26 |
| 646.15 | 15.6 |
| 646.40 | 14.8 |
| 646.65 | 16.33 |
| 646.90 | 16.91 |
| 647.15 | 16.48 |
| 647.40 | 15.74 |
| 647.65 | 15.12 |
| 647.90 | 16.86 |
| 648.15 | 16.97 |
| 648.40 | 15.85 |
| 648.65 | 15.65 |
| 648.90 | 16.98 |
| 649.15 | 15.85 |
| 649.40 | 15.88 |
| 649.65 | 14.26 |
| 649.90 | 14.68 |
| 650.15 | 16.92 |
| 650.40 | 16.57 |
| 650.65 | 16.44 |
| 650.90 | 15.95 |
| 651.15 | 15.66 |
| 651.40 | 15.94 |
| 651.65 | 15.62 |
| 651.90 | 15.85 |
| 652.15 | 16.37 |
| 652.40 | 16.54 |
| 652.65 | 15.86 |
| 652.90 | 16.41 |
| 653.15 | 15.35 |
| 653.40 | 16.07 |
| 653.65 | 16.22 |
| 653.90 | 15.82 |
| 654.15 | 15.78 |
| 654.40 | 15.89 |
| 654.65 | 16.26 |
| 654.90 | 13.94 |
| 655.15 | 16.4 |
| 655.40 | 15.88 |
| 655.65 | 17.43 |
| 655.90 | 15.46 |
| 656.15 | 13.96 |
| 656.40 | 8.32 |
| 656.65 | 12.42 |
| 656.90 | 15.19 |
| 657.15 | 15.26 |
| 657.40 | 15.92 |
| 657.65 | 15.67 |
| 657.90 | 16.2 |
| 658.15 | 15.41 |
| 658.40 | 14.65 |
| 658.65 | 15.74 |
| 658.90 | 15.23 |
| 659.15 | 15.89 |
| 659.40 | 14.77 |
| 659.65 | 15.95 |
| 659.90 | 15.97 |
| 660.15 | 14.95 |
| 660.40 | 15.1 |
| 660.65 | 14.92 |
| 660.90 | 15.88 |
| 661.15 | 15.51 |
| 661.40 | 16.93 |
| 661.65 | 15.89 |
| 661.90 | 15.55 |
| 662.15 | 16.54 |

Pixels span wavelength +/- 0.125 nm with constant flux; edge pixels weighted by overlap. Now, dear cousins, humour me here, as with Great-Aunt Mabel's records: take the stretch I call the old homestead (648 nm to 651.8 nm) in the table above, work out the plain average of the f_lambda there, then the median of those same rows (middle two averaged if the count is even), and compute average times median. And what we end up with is 253.3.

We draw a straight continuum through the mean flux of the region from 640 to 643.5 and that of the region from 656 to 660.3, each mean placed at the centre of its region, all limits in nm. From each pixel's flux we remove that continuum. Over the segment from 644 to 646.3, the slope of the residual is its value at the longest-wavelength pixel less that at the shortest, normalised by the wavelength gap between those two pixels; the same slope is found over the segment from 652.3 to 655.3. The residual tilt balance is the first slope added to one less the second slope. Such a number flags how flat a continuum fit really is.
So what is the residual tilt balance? 1.0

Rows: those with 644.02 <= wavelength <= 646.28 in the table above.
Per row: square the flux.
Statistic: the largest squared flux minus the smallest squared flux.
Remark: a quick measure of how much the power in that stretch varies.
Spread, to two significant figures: 56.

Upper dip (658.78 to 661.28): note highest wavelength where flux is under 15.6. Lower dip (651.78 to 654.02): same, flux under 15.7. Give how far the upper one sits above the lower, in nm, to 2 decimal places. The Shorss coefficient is 8.00 nm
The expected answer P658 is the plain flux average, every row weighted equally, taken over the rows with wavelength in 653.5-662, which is 15.3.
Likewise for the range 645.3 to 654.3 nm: 15.9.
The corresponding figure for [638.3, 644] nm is 16.0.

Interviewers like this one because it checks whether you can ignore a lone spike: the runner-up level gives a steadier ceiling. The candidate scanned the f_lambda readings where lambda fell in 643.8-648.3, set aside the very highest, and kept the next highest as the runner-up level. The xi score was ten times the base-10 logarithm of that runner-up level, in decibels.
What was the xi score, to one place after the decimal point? 12.3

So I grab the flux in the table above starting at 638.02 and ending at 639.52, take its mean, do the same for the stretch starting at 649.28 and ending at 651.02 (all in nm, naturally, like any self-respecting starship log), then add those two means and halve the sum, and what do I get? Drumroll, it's 16.1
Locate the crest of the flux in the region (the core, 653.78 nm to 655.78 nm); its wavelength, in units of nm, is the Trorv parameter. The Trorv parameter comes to 655.65 nm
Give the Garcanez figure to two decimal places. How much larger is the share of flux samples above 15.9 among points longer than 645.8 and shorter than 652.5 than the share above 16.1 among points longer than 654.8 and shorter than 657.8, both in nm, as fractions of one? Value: 0.31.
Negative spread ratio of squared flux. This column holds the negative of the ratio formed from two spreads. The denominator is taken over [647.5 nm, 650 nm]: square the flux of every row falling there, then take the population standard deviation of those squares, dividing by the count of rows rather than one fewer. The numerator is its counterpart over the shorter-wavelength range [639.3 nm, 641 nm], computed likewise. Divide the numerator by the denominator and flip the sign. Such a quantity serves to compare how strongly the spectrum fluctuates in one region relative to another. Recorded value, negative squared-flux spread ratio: -1.0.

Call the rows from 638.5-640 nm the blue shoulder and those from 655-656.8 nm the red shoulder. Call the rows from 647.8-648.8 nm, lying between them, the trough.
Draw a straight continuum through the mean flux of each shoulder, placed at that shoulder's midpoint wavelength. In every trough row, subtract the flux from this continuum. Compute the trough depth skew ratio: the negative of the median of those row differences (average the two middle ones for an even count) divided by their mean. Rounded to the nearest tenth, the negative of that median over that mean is -1.0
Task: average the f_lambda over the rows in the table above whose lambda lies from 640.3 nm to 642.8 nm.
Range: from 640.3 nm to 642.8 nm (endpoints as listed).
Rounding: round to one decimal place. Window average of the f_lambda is 15.9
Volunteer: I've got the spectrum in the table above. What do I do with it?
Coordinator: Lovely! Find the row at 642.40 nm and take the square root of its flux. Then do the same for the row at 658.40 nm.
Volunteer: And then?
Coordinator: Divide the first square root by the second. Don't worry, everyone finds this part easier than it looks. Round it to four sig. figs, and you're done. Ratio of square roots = 1.020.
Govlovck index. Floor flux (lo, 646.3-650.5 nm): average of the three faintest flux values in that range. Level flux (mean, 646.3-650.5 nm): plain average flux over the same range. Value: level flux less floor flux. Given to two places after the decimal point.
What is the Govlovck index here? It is 1.41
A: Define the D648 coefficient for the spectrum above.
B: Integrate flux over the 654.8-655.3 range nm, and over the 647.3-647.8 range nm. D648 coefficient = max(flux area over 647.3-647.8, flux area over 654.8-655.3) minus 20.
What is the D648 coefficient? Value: -12.3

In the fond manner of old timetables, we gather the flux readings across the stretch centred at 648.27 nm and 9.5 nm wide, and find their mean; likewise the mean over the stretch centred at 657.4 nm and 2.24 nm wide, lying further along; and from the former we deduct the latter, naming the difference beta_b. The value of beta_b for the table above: 1.6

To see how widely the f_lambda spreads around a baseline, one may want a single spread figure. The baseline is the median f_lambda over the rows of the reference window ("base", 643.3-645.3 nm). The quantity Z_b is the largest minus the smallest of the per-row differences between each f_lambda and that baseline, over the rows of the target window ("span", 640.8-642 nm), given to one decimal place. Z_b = 1.6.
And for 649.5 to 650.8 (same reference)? 2.7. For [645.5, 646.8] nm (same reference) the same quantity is 1.5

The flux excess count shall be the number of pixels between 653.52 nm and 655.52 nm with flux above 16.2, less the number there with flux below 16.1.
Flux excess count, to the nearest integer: -2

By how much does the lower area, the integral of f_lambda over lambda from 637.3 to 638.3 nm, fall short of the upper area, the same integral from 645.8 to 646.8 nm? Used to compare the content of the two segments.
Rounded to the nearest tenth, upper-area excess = -0.9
